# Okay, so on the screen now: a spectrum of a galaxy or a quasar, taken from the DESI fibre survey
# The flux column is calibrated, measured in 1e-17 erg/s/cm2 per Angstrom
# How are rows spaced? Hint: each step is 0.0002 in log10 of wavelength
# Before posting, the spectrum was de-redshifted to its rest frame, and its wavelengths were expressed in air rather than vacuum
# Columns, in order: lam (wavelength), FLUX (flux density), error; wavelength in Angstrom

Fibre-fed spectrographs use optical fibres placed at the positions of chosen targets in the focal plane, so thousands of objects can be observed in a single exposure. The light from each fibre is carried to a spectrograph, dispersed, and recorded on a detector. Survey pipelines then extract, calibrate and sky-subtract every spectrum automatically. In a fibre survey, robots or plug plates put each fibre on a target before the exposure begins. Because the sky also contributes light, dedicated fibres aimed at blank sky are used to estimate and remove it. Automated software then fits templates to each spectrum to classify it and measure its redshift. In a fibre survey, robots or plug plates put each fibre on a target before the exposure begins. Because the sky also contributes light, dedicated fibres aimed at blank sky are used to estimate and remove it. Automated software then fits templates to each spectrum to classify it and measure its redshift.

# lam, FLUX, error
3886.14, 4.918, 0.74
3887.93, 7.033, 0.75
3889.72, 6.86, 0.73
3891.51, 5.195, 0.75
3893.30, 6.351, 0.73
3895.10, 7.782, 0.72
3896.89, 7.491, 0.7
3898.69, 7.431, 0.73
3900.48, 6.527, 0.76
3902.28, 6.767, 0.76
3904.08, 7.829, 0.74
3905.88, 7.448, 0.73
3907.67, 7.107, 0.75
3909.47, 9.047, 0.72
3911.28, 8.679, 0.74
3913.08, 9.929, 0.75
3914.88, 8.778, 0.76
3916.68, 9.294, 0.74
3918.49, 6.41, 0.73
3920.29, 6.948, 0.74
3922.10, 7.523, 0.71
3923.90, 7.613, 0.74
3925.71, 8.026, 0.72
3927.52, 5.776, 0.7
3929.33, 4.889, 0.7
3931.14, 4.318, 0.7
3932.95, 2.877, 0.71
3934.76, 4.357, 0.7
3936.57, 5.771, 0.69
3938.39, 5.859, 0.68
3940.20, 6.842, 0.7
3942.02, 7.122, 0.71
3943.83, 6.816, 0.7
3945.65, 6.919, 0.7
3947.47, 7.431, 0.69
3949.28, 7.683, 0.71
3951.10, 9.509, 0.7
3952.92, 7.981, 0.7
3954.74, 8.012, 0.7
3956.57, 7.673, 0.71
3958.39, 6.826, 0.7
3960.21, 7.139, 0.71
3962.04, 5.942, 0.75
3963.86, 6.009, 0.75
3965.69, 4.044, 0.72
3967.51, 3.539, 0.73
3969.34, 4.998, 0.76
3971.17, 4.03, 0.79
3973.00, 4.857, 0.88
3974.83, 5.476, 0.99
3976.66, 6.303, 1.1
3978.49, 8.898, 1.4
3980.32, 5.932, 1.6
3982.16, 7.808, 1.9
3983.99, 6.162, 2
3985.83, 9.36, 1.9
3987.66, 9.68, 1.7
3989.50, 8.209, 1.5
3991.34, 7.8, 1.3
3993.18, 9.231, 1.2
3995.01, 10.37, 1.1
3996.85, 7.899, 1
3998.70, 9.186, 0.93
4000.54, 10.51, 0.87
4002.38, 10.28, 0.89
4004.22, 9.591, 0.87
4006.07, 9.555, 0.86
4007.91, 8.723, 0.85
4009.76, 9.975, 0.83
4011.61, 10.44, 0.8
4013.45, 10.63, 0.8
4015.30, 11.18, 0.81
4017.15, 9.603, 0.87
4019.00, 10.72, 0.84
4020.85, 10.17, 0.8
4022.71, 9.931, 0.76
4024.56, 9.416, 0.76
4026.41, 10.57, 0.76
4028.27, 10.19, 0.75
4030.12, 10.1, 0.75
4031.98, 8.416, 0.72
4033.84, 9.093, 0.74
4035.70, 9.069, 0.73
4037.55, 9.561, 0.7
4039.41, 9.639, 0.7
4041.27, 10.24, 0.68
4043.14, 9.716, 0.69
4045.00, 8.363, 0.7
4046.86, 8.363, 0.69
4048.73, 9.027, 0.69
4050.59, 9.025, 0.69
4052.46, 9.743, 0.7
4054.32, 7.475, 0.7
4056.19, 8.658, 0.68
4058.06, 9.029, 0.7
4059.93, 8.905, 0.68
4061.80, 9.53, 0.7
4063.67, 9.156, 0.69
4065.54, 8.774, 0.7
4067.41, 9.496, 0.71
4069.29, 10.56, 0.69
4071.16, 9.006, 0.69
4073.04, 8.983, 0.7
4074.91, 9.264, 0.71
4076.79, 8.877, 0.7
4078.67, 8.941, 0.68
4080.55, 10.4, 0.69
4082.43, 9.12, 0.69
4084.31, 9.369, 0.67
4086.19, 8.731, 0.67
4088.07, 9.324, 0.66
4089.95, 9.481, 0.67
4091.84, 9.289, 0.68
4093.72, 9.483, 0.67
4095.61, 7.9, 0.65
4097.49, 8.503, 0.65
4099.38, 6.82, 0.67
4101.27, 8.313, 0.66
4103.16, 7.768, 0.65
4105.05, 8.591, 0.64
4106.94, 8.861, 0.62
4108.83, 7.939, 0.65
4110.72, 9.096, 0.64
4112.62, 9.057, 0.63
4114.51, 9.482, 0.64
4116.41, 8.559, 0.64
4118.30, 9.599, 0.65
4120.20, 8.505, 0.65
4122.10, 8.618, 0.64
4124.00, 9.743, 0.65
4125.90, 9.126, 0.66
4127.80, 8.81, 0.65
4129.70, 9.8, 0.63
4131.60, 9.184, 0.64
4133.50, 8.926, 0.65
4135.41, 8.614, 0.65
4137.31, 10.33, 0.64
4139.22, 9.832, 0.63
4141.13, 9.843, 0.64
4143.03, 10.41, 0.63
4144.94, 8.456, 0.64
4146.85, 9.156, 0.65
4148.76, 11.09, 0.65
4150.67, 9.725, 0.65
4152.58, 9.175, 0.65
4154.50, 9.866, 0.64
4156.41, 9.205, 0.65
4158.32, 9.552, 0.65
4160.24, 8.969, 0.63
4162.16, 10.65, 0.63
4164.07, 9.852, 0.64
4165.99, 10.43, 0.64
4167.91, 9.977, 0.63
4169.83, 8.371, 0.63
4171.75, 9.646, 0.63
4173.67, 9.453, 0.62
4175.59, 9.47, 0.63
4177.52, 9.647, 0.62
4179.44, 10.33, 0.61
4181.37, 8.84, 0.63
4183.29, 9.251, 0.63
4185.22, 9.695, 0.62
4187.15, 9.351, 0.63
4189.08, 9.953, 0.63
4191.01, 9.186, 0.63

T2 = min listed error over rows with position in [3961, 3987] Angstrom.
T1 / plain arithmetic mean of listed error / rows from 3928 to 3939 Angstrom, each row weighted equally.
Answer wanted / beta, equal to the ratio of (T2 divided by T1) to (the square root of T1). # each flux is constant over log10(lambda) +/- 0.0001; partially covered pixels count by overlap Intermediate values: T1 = 0.70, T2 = 0.72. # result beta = 1.2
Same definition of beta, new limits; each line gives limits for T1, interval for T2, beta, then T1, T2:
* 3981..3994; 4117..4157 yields 0.3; 1.64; 0.63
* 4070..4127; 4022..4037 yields 1.3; 0.66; 0.72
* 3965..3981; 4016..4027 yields 0.8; 1.00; 0.76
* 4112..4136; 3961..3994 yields 1.4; 0.64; 0.72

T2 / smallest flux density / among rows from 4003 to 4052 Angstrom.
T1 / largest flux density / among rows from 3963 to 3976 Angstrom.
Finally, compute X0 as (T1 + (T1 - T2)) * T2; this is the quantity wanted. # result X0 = 31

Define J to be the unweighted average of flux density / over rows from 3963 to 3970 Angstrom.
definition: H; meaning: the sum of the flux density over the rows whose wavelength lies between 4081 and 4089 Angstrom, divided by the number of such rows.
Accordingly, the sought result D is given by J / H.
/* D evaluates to 0.51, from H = 9.1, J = 4.6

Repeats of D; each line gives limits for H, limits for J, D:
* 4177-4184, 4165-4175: 1.01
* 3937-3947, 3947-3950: 1.13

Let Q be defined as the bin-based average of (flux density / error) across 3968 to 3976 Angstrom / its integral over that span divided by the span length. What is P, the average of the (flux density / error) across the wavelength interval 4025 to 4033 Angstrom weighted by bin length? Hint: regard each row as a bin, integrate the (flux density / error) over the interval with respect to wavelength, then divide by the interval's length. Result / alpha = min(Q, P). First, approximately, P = 13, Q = 5.6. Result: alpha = 5.6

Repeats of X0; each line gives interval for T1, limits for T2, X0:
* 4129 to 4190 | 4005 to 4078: 110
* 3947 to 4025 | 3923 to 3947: 56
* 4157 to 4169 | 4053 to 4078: 103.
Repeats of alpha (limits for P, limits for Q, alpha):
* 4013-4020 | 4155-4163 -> 12.7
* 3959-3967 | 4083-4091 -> 7.8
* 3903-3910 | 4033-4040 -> 10.6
